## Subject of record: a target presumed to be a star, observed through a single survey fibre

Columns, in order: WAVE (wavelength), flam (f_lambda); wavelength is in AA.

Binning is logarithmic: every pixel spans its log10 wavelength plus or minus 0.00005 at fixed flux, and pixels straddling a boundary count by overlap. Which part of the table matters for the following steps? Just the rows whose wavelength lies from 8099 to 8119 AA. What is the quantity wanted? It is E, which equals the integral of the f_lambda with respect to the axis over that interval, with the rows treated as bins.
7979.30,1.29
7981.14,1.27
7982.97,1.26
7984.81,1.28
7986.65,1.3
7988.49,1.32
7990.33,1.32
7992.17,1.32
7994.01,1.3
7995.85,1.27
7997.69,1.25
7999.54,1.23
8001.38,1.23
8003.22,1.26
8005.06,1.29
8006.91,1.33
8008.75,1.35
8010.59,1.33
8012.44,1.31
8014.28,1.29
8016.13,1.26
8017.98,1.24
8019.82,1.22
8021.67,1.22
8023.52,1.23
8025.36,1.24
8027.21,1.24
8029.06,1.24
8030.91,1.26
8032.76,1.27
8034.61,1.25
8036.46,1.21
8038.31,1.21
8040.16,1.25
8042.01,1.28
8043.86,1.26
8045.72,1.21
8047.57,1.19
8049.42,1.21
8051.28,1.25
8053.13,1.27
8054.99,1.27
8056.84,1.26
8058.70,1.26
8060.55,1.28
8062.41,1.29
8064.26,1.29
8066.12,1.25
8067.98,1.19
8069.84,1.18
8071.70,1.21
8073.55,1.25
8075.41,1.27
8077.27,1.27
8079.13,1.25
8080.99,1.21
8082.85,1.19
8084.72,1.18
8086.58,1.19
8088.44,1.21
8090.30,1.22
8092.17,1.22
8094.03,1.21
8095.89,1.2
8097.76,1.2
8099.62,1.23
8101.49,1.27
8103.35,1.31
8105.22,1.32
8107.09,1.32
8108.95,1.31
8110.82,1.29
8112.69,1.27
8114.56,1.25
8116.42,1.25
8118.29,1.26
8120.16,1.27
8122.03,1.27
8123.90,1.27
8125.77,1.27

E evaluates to 25.6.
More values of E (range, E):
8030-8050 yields 24.7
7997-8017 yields 25.7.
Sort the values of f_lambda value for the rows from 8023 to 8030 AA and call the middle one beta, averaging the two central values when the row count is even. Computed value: 1.240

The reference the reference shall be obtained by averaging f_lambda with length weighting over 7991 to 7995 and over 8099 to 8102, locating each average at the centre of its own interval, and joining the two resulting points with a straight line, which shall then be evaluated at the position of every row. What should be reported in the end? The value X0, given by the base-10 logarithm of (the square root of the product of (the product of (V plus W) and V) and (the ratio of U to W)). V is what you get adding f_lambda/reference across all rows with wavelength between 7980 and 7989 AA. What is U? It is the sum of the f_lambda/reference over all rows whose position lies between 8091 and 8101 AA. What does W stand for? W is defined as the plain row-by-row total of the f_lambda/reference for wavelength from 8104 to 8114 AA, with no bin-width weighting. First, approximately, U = 4.85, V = 4.89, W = 5.24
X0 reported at 0.831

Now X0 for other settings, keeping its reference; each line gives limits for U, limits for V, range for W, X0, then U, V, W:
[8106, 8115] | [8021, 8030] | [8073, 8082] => 0.844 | 5.19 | 4.78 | 4.96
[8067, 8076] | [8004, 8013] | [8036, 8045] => 0.851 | 4.83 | 5.08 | 4.84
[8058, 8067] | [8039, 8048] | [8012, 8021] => 0.842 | 5.02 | 4.83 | 4.87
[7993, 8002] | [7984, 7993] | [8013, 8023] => 0.844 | 4.80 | 4.98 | 4.81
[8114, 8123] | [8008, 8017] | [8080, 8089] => 0.861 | 5.09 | 5.03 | 4.76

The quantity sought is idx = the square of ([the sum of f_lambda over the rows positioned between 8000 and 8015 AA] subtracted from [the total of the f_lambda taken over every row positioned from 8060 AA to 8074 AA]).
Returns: 0.20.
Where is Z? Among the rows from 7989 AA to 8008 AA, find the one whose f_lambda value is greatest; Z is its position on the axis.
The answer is 8006.91 AA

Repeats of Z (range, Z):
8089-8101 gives 8099.62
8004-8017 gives 8008.75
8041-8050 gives 8042.01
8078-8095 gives 8079.13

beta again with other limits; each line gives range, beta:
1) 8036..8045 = 1.250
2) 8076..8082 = 1.250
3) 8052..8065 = 1.270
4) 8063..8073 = 1.210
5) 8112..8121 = 1.260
